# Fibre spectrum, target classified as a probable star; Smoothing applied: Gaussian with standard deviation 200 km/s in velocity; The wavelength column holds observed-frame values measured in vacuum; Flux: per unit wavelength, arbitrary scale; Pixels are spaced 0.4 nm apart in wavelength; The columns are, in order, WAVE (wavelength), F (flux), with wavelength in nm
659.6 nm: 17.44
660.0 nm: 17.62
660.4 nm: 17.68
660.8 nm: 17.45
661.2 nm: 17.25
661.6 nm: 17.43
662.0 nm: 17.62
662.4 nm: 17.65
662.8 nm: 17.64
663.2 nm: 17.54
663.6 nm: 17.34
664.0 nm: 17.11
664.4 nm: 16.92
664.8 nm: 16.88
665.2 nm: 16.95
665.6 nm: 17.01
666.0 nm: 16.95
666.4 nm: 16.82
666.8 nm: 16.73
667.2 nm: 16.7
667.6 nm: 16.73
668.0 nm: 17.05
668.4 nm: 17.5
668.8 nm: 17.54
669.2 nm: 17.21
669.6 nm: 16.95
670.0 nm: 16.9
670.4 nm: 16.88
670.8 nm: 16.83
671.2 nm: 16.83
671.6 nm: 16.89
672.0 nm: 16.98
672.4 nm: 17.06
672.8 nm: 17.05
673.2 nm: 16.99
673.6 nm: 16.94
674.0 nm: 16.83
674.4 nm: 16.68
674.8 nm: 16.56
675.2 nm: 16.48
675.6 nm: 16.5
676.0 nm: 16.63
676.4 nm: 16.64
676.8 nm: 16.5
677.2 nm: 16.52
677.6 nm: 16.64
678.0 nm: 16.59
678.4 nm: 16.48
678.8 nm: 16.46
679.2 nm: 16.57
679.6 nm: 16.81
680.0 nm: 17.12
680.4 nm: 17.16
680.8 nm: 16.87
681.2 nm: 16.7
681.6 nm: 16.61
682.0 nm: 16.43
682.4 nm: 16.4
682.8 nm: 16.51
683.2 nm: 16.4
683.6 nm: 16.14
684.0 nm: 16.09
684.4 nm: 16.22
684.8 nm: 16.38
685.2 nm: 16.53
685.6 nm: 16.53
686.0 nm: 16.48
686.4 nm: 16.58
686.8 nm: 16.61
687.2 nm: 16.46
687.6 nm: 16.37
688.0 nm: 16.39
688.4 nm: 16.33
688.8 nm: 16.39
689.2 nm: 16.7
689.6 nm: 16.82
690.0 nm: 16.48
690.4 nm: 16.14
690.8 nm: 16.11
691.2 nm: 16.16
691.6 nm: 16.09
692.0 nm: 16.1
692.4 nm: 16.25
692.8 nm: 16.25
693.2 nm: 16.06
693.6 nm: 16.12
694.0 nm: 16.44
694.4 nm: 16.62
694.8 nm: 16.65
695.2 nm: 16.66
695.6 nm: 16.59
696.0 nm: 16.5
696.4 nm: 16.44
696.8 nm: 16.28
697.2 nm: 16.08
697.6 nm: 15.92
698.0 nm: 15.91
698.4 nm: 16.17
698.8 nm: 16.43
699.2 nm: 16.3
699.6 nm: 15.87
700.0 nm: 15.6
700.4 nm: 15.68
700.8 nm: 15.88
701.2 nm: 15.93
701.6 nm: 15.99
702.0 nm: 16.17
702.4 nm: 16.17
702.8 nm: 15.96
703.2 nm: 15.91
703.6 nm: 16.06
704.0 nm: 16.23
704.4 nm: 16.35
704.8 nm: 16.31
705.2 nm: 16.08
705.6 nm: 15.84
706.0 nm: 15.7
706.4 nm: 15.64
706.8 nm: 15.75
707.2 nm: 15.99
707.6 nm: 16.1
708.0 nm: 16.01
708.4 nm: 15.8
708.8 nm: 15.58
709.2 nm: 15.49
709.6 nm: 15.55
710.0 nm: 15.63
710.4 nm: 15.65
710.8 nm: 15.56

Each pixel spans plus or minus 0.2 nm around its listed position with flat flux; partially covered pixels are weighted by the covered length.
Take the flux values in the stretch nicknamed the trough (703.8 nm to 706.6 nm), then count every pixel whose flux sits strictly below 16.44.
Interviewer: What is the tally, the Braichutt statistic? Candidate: 7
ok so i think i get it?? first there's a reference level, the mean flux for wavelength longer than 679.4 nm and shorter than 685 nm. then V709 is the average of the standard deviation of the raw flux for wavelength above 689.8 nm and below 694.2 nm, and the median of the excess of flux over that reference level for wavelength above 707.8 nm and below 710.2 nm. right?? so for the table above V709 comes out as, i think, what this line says -0.41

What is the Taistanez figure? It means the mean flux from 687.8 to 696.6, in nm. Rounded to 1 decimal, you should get 16.4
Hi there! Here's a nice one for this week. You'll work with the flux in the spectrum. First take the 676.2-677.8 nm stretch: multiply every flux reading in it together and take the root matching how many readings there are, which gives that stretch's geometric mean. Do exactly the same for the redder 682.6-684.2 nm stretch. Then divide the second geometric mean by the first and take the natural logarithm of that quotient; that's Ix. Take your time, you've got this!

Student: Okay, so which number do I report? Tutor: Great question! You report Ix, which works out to -0.018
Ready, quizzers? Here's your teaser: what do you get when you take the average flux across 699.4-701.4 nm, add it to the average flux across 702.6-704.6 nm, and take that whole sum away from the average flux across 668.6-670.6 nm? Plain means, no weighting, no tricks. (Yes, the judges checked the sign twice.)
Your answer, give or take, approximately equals -14.8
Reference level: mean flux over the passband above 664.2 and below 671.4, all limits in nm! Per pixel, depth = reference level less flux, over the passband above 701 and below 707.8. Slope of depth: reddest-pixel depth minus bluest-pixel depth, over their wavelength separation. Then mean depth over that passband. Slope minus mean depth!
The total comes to -1.0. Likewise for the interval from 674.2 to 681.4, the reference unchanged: -0.3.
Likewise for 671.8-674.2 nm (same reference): 0.1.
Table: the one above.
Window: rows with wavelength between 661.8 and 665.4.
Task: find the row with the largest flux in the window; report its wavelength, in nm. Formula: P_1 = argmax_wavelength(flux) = 662.4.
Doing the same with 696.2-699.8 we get 696.4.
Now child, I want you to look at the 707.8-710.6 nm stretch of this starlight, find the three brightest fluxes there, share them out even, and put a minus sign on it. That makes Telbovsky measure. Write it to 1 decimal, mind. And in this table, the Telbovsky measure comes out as -15.8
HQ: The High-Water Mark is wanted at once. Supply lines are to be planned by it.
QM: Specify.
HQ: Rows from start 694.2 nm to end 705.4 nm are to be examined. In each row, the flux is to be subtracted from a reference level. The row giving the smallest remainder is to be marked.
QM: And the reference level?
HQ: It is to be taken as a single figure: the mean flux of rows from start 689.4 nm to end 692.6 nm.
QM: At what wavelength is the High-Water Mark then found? 695.2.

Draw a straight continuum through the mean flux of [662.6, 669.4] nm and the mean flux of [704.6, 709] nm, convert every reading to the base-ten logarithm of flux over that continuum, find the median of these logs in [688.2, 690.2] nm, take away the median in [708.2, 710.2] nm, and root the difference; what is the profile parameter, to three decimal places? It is 0.097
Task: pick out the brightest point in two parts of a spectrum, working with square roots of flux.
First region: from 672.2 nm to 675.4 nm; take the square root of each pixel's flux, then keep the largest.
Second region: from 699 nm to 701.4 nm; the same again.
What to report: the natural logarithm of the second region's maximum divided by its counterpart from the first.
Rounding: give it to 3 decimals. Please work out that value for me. -0.023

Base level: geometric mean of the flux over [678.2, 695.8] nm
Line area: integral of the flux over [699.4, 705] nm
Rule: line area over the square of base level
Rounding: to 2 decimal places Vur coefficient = 0.33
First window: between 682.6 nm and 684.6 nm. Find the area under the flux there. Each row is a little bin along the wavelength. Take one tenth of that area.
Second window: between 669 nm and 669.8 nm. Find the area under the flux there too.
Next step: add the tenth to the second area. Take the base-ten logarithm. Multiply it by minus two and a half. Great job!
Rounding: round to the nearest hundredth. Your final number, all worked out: -3.07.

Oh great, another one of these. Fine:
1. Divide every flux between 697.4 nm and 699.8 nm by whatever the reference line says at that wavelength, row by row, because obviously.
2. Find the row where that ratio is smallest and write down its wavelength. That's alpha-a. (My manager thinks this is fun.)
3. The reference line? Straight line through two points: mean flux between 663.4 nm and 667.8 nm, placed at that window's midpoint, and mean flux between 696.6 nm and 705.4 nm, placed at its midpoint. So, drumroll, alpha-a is 699.6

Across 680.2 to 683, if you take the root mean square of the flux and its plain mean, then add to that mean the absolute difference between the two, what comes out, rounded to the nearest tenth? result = 16.7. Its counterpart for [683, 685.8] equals 16.3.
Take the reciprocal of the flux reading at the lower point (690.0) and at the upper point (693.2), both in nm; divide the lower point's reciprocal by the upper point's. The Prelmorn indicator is 0.97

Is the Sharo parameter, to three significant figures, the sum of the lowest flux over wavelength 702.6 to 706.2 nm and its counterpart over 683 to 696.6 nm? 31.8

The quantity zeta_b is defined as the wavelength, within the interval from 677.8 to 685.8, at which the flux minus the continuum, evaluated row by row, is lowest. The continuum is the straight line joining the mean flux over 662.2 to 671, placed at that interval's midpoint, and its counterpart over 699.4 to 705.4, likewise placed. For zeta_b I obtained 684.0 nm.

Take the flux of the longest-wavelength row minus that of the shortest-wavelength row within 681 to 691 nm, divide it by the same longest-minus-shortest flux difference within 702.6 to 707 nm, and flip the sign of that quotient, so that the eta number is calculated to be -2.8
